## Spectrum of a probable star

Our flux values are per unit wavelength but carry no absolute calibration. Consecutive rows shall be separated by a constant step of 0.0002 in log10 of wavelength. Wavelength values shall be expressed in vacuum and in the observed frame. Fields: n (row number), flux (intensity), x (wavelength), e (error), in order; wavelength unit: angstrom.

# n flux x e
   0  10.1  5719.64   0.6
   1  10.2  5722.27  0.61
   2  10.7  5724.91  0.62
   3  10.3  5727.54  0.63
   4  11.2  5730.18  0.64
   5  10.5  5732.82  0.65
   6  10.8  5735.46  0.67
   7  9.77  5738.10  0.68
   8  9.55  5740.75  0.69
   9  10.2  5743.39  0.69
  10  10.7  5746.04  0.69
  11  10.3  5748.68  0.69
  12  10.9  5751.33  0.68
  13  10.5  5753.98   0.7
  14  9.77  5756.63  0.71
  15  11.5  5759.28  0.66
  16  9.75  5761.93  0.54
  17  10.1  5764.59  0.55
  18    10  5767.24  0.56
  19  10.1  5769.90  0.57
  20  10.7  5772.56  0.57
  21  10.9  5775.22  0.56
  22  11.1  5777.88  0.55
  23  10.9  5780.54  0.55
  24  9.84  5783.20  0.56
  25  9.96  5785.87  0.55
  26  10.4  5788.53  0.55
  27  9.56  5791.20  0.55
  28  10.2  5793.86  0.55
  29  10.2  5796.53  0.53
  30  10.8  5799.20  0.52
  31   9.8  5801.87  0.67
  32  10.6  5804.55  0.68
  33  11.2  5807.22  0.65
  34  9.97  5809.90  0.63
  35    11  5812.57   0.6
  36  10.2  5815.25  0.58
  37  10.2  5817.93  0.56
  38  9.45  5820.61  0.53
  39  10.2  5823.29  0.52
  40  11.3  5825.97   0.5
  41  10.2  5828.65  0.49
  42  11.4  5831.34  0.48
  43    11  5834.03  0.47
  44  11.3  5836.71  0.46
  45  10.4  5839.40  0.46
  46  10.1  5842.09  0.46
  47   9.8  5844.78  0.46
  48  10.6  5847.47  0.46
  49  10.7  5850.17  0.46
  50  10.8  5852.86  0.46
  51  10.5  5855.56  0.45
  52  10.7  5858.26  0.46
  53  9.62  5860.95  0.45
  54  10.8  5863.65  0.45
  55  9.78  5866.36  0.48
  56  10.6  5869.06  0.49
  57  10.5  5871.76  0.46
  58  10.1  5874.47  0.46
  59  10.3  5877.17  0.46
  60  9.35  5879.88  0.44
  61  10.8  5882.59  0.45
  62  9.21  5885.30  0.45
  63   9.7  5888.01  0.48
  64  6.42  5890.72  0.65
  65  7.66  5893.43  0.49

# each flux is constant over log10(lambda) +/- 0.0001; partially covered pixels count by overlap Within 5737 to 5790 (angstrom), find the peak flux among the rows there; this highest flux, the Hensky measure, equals 11.5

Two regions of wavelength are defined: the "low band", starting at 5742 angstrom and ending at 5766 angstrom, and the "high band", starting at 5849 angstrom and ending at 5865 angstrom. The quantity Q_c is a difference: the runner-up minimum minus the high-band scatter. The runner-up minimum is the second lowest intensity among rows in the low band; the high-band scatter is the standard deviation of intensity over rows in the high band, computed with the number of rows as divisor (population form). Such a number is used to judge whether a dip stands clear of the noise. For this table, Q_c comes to 9.36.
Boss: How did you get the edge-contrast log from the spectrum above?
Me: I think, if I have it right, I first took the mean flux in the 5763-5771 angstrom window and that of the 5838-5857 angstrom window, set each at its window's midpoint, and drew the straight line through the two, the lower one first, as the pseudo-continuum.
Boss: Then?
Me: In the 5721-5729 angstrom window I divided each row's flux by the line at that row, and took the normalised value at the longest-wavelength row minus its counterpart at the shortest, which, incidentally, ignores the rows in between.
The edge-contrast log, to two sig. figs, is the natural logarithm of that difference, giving -4.9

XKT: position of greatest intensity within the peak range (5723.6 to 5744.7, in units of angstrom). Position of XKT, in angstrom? 5730.18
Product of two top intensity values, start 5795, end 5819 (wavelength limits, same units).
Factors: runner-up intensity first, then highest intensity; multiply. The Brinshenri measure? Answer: 123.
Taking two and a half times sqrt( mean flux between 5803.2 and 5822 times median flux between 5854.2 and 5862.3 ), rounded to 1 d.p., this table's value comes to 26.1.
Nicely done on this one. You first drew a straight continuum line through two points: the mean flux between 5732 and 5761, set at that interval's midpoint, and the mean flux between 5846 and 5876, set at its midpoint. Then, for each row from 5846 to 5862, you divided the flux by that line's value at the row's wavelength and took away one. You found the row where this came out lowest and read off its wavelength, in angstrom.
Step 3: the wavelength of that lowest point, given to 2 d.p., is 5860.95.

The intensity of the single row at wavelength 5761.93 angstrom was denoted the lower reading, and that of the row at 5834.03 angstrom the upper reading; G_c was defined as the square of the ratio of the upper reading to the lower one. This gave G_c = 1.27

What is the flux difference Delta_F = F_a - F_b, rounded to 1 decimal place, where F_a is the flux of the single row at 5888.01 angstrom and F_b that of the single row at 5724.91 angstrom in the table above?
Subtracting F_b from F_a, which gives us -1.0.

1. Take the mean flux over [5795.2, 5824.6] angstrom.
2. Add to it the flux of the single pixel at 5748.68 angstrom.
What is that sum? 20.6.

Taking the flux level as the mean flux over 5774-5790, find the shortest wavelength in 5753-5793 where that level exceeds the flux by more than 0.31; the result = 5756.63 angstrom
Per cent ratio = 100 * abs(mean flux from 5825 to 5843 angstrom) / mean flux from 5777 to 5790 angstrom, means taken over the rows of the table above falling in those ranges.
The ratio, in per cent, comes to 104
